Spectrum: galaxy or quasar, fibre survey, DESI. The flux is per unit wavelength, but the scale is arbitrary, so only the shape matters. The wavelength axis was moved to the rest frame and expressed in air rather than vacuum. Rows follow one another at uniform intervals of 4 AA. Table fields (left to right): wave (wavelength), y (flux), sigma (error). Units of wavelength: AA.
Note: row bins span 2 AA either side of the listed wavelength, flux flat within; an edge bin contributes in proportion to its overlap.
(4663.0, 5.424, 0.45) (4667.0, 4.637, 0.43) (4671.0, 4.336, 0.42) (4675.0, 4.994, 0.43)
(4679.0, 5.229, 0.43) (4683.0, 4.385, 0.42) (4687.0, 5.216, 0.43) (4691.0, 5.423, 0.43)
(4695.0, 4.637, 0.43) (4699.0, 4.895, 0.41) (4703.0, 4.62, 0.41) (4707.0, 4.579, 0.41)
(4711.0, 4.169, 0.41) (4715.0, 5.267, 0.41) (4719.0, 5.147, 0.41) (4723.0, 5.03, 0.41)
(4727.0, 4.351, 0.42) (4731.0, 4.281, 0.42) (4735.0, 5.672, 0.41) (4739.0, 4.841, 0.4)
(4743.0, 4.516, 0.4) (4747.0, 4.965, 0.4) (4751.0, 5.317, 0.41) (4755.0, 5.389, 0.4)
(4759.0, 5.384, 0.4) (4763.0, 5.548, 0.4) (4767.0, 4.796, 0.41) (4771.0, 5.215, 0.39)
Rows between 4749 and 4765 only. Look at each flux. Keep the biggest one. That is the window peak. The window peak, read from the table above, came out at 5.548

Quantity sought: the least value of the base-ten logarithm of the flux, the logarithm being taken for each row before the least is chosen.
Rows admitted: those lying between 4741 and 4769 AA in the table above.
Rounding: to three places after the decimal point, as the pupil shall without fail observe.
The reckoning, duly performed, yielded 0.655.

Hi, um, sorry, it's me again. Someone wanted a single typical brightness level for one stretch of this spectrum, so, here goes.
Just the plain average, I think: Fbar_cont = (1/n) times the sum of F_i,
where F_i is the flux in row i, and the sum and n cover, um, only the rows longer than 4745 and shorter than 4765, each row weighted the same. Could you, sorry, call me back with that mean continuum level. 5.32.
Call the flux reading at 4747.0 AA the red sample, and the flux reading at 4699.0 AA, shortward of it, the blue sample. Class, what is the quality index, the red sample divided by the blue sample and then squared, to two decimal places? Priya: 1.03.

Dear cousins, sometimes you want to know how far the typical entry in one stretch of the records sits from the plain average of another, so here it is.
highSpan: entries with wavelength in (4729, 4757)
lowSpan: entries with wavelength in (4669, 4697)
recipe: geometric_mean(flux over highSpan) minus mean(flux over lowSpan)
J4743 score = 0.09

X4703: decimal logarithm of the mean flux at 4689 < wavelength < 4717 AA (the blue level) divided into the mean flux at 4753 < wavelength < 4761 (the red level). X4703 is 0.05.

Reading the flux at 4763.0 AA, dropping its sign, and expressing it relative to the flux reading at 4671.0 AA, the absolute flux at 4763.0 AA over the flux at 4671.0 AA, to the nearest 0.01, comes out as 1.28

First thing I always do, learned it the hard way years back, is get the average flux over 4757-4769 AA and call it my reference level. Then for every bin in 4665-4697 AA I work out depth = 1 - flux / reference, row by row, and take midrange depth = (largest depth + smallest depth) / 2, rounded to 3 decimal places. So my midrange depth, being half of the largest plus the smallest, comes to 0.069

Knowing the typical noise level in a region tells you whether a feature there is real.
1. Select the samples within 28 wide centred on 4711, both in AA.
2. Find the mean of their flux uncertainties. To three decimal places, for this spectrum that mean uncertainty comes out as 0.410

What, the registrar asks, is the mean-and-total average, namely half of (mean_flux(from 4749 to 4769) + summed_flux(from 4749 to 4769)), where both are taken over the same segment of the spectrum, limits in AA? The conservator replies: 15.86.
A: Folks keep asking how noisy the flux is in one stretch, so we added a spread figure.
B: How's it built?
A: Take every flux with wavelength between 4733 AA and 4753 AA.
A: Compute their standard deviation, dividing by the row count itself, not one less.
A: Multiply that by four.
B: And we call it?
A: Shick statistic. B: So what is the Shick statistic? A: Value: 1.59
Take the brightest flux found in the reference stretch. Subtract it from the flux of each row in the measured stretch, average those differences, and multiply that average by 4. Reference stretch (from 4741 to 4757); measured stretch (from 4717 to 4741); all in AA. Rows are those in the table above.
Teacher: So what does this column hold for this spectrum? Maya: -2.0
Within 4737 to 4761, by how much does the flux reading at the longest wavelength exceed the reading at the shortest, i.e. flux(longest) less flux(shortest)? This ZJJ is 0.5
